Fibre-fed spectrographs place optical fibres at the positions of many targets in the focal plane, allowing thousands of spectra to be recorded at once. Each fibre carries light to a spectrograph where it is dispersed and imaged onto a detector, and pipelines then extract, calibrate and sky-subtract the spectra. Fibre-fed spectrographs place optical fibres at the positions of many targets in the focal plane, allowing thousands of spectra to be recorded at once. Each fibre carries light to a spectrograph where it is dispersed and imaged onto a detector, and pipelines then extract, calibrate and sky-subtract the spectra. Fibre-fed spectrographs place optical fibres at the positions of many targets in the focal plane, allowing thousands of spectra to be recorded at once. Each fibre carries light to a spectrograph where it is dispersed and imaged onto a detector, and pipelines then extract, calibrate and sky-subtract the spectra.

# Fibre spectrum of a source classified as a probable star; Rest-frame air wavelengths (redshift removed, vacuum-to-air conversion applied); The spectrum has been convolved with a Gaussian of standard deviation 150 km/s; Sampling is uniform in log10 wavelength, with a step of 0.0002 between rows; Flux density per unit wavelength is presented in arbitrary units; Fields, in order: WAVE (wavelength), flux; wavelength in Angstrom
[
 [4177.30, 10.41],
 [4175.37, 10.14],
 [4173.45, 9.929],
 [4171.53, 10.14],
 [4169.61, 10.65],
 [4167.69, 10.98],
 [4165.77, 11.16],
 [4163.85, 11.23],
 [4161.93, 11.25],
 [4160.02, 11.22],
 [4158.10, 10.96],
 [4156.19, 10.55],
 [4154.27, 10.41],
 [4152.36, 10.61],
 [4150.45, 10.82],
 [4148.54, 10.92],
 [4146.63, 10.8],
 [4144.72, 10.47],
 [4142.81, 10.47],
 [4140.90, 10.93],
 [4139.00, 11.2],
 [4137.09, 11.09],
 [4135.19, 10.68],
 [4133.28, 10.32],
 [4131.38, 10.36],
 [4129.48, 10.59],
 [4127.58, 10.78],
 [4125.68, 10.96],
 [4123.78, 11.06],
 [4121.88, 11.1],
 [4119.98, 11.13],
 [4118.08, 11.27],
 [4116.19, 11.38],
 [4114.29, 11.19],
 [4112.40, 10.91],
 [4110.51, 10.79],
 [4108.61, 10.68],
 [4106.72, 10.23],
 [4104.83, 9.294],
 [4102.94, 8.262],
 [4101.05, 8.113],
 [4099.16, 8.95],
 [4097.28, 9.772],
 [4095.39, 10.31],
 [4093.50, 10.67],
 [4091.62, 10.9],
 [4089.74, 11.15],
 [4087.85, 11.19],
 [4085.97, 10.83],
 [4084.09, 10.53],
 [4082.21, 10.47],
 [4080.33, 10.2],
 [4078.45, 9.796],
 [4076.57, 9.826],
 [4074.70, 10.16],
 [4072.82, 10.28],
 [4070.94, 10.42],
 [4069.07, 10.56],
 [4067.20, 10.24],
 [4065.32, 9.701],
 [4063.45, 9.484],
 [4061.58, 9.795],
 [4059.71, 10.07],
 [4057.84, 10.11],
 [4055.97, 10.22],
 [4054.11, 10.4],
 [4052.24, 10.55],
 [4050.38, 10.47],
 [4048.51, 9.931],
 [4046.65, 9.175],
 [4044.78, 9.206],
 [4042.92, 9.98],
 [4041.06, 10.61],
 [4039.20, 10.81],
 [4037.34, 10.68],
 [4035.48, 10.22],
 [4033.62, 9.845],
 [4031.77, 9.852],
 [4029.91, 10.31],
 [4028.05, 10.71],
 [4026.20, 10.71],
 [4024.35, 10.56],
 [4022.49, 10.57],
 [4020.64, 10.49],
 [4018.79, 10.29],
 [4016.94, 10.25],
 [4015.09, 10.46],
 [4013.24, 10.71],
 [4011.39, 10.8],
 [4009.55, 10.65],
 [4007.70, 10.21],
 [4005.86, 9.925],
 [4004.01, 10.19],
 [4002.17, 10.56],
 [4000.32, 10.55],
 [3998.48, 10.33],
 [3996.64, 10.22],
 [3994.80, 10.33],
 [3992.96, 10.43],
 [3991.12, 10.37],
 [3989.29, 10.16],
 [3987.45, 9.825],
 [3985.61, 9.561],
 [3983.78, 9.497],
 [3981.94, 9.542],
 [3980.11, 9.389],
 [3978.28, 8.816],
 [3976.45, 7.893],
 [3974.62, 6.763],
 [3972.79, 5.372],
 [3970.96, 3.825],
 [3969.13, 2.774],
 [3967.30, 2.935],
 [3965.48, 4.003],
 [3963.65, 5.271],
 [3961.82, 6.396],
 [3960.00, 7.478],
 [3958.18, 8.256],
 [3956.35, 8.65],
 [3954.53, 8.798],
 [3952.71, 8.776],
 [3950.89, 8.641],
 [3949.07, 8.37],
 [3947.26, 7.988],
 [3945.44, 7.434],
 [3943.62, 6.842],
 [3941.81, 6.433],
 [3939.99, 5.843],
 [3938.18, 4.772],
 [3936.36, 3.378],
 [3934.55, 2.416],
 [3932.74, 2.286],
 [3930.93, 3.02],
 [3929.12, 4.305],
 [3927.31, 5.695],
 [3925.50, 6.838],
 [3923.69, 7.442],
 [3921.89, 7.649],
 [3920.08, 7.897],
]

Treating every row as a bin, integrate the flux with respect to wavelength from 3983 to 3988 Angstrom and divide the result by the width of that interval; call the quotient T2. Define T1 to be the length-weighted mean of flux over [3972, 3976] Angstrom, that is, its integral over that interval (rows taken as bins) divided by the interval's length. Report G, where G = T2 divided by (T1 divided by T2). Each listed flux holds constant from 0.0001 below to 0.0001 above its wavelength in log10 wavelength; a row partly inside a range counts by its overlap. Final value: 14.7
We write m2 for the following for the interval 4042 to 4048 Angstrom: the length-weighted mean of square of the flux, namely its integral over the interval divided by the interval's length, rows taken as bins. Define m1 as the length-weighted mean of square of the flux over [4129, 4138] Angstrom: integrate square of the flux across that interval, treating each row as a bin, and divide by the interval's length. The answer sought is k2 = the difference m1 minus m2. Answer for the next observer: 23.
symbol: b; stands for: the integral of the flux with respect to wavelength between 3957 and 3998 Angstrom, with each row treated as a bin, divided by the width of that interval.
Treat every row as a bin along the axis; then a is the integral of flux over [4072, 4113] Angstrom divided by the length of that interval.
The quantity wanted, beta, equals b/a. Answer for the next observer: 0.8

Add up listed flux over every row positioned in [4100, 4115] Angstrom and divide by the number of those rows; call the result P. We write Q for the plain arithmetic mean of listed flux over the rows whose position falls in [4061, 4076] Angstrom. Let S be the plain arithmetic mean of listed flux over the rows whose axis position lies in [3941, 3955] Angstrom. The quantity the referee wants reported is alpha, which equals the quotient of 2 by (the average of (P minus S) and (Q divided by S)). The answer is 1.2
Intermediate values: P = 9.9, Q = 10.1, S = 7.9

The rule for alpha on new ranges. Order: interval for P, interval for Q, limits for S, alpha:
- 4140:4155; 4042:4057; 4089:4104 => 2.1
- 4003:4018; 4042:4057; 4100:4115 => 2.7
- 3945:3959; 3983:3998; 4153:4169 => -2.4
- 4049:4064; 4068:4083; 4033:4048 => 3.7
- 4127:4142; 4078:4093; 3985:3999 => 2.4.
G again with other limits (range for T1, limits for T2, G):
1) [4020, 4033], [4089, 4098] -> 10.7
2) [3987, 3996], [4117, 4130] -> 11.8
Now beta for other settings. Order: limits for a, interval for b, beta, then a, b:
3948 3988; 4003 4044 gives 1.4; 7.3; 10.4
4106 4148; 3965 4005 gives 0.8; 10.8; 8.4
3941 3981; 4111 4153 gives 1.6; 6.9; 10.9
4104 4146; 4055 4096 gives 1.0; 10.8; 10.3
